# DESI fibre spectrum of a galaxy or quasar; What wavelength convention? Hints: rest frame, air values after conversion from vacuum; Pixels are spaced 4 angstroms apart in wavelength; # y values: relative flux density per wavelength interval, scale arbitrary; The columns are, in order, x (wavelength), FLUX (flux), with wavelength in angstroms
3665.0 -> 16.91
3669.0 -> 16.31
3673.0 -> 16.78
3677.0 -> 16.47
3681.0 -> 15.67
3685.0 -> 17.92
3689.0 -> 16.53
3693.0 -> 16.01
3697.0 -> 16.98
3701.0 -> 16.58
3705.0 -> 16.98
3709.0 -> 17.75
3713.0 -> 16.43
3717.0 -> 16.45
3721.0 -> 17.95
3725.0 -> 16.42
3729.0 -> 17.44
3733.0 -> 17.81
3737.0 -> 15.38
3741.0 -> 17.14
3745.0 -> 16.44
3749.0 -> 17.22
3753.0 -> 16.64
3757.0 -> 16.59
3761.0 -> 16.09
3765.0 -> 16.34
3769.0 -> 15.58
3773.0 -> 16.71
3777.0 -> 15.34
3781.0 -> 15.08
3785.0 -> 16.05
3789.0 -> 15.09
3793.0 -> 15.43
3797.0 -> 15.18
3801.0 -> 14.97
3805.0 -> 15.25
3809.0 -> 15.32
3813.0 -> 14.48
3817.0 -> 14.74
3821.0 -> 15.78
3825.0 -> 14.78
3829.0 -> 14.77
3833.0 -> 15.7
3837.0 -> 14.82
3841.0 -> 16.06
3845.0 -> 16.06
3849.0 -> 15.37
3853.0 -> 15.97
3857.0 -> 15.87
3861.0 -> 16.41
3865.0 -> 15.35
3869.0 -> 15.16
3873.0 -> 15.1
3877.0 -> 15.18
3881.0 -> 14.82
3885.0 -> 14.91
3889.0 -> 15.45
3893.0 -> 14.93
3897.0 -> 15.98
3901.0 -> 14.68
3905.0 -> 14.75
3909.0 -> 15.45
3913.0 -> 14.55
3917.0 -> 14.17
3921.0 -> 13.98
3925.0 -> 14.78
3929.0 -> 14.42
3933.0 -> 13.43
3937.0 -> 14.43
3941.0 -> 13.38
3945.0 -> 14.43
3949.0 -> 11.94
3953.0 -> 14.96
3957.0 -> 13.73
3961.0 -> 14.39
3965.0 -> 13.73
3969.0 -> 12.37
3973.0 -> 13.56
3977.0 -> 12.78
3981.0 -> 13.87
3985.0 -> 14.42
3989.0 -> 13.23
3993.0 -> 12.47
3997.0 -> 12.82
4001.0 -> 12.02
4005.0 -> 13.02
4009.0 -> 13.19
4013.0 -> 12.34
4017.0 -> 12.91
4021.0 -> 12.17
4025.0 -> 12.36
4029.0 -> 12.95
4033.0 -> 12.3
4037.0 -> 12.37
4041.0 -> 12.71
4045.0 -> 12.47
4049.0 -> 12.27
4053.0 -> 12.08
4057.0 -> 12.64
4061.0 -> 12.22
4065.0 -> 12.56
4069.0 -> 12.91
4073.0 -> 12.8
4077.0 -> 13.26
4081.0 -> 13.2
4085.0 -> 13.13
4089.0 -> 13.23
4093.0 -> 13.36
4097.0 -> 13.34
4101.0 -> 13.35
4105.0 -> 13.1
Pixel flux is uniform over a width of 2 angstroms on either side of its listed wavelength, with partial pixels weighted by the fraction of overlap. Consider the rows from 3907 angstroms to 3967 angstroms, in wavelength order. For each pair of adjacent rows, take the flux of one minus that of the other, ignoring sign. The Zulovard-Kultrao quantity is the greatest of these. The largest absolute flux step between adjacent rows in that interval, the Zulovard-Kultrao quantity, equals 3.0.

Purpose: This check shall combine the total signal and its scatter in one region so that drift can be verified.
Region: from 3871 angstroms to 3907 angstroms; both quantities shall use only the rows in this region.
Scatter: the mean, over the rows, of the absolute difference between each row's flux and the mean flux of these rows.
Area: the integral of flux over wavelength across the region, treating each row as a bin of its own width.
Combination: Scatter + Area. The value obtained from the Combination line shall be 544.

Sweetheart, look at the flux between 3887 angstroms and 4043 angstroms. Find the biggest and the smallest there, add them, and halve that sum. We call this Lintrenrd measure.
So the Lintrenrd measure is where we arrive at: 14.0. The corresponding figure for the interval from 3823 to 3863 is 15.6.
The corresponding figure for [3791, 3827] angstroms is 15.1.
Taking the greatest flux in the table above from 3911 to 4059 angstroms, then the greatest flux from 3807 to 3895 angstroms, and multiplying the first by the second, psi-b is 245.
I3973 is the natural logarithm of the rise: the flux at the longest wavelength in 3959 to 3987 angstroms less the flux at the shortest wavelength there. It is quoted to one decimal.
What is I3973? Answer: -3.5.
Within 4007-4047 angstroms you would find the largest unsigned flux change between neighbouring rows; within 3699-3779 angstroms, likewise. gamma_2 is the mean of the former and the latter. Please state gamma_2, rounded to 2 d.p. 1.64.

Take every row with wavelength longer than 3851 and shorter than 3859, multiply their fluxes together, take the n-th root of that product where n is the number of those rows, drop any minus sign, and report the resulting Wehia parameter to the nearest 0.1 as 15.9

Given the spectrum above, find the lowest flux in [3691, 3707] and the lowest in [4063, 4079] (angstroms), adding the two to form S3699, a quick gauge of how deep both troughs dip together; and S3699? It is 28.6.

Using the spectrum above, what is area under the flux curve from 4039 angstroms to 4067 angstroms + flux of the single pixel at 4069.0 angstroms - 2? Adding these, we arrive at 359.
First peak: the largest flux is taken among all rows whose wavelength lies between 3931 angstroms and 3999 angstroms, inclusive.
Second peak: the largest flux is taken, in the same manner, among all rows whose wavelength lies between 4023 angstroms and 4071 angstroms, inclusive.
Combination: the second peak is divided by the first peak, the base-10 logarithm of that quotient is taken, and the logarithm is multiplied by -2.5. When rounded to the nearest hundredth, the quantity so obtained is 0.16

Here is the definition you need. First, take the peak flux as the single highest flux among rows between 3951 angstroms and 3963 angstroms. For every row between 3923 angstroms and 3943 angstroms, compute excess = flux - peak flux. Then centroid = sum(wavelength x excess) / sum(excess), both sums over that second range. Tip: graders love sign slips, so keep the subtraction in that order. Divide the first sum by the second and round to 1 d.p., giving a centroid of 3935.6 angstroms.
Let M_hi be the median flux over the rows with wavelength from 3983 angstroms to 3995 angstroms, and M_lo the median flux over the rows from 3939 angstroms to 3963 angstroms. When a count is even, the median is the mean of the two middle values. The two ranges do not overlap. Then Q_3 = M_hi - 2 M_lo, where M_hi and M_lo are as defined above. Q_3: -14.9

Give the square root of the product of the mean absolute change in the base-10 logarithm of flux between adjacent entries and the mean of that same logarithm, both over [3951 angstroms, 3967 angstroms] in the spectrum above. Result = 0.17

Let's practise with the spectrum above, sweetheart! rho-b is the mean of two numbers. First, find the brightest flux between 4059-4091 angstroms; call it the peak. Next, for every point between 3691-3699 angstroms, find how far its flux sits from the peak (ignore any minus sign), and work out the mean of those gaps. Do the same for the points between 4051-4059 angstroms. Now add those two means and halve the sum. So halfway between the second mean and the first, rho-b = 2.1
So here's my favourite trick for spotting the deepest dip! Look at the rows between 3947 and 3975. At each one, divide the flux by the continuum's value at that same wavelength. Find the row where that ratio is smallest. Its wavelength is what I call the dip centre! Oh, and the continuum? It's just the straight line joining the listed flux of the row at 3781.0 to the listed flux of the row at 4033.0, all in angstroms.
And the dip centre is 3949.0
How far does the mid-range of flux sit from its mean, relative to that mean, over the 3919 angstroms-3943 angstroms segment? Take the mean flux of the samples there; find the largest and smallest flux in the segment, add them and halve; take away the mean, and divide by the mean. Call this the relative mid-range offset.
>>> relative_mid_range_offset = 0.001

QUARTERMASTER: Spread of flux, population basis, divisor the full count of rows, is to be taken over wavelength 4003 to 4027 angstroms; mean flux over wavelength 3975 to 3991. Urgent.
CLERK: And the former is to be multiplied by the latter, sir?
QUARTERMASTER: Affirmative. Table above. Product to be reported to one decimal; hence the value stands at 5.3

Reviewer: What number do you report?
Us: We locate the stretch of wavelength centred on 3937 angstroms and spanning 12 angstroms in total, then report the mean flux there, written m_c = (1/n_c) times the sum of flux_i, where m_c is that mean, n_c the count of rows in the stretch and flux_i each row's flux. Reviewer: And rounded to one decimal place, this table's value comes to 13.7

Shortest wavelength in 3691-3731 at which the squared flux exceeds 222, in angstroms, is 3693.0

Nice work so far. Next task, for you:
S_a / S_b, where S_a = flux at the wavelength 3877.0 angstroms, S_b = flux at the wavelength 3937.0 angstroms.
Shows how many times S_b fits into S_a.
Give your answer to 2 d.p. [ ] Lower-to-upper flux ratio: 1.05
